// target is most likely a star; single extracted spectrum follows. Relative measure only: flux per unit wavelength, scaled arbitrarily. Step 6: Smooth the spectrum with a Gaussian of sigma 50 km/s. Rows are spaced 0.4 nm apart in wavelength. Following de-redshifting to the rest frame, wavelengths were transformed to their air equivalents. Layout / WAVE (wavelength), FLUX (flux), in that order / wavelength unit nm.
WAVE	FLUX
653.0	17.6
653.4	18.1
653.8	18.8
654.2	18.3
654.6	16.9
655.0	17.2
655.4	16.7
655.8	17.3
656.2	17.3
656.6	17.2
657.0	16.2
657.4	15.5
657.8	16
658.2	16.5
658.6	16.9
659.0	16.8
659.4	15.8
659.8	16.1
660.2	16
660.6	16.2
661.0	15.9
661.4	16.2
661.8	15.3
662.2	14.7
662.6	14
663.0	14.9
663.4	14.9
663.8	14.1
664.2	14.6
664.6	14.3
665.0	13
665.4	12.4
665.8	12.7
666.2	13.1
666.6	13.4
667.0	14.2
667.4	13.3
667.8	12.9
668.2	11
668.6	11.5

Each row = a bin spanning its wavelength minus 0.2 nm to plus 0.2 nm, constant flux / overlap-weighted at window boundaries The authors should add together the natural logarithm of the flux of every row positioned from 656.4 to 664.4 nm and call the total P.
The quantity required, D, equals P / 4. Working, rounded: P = 55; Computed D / 13.8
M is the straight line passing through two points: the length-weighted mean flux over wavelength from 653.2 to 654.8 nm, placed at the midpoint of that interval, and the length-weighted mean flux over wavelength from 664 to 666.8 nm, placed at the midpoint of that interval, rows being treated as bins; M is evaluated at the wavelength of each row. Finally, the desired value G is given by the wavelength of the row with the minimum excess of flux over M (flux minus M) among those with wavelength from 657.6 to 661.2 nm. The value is 657.8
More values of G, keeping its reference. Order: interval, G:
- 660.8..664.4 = 662.6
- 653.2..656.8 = 654.6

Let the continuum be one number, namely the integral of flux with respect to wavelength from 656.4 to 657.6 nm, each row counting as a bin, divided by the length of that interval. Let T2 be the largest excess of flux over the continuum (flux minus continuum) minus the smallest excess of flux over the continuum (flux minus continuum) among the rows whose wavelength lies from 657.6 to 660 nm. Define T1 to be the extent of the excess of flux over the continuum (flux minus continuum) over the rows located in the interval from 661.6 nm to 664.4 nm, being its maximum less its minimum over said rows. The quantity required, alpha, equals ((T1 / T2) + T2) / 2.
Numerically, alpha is 1.14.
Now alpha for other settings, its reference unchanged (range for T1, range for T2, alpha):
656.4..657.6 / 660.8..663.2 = 1.49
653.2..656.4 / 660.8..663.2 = 1.58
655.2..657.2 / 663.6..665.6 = 1.35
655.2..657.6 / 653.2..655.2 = 1.42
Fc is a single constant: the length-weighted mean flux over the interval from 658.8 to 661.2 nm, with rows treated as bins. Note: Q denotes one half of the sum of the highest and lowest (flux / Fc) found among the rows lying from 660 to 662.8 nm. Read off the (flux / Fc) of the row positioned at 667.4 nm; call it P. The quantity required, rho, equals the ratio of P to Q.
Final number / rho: 0.88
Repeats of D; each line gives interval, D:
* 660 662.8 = 4.8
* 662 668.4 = 10.4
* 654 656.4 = 4.3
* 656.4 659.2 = 4.9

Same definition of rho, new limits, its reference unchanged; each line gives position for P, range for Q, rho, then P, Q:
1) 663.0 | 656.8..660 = 0.92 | 0.92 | 1.004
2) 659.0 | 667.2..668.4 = 1.38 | 1.04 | 0.753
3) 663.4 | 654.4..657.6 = 0.91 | 0.92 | 1.017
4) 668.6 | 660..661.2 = 0.72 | 0.71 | 0.995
